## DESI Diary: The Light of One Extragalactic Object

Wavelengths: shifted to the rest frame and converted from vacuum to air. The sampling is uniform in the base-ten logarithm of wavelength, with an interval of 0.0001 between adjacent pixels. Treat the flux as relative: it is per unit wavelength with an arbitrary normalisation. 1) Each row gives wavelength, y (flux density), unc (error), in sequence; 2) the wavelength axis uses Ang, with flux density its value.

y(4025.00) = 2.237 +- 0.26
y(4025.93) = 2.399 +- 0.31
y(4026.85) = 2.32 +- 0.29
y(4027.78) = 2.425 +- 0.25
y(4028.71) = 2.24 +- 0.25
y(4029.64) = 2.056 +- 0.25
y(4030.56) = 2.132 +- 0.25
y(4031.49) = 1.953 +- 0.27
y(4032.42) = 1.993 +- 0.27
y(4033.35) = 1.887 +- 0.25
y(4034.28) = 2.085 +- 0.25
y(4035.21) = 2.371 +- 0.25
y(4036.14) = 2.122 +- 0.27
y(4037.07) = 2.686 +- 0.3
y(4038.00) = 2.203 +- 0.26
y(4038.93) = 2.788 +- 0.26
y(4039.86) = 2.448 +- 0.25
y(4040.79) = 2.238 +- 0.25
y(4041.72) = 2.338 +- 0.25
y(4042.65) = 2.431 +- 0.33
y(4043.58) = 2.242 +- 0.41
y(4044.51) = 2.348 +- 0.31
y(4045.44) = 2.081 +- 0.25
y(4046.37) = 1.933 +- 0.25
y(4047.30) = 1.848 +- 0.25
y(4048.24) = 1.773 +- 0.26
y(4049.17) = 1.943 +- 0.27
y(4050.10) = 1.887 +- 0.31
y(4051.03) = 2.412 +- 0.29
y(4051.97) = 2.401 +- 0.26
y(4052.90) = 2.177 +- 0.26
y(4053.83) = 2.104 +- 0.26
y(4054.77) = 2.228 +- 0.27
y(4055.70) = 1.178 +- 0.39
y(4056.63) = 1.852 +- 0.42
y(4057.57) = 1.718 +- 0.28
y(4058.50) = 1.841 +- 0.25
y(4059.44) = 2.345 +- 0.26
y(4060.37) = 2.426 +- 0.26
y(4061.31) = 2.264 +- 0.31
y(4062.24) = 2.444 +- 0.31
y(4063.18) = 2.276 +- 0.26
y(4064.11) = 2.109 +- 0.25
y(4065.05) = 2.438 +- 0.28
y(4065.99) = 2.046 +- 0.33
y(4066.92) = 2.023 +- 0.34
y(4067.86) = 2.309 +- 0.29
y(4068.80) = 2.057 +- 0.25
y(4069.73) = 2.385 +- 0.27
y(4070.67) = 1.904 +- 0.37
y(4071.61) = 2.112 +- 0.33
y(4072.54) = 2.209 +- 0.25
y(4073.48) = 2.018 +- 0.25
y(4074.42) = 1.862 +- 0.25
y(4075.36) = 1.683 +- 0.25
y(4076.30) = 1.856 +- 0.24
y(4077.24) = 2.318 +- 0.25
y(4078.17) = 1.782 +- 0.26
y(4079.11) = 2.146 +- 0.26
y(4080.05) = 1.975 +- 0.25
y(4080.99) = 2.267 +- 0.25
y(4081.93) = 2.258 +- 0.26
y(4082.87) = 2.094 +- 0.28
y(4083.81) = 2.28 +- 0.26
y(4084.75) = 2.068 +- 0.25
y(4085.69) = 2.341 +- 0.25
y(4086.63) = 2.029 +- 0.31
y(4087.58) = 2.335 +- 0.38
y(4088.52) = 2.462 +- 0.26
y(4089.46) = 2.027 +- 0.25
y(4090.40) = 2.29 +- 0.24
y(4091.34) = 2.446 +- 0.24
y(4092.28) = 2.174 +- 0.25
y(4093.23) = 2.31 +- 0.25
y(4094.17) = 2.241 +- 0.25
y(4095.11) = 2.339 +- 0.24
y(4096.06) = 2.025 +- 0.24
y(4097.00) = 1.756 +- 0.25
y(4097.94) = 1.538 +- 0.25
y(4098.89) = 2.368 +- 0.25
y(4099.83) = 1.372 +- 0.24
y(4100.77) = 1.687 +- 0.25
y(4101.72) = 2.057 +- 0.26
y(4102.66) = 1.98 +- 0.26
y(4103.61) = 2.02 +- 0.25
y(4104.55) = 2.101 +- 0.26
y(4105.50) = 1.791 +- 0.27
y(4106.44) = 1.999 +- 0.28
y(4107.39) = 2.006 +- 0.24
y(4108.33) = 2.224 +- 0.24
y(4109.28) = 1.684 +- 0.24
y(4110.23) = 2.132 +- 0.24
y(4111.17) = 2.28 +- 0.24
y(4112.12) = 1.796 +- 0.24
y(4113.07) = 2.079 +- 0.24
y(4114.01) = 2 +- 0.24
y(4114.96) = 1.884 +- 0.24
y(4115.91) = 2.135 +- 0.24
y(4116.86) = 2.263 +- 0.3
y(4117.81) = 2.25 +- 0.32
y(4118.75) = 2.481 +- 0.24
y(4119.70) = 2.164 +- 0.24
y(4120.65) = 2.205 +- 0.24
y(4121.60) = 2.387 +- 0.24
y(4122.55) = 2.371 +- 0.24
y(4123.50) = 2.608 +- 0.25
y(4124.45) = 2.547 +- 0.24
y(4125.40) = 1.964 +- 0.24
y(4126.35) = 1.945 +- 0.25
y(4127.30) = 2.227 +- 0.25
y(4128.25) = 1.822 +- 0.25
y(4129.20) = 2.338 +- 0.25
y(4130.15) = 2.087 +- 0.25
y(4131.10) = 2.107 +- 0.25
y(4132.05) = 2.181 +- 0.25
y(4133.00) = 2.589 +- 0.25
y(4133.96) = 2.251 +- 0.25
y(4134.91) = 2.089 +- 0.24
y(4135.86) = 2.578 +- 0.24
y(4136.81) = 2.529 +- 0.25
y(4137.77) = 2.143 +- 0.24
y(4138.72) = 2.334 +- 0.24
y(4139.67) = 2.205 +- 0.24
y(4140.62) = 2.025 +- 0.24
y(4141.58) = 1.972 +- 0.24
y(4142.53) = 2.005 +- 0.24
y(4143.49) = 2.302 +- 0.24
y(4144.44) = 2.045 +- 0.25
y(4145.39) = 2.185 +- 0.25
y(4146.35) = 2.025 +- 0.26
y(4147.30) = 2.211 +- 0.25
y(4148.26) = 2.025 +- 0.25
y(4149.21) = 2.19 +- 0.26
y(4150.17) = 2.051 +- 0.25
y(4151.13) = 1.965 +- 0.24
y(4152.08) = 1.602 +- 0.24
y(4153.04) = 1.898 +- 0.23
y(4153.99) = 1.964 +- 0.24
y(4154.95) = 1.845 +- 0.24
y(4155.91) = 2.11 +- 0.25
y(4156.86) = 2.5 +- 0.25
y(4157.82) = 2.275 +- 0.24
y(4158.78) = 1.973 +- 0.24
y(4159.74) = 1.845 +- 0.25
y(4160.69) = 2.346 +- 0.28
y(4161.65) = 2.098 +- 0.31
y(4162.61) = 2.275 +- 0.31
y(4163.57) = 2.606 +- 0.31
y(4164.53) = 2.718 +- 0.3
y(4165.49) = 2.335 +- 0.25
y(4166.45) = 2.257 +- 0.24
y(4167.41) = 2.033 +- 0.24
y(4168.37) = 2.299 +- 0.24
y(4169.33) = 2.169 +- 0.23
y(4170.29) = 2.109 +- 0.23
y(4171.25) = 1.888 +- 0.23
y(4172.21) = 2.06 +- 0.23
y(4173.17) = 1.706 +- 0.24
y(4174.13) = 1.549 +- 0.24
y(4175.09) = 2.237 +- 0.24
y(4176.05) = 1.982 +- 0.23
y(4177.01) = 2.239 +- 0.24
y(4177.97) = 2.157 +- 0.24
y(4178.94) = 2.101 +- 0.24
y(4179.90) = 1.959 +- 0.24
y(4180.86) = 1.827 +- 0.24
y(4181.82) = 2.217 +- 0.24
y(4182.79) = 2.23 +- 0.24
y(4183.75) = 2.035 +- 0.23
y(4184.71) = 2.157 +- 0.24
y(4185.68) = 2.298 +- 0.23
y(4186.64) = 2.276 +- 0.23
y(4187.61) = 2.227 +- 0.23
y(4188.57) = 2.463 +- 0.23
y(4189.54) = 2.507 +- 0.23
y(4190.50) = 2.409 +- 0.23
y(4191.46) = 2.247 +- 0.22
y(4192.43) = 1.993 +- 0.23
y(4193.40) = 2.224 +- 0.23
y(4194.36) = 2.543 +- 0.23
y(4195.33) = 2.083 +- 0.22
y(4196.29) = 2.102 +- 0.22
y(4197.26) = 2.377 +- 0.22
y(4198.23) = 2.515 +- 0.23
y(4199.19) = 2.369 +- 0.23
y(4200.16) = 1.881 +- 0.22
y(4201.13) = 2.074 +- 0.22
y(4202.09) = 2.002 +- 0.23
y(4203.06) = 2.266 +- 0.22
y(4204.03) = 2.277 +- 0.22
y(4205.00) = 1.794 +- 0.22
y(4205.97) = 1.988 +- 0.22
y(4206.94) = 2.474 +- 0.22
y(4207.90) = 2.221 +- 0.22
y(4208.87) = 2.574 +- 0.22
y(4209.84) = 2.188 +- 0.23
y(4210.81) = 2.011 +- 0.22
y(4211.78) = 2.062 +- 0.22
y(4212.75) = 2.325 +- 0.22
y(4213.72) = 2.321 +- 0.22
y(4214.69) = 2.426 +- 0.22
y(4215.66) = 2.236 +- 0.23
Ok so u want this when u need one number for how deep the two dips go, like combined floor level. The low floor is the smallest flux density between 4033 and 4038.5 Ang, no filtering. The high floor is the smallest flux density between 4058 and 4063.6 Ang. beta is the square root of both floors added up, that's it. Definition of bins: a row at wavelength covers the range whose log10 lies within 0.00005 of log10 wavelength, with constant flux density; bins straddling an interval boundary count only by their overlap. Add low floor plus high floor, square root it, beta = 1.93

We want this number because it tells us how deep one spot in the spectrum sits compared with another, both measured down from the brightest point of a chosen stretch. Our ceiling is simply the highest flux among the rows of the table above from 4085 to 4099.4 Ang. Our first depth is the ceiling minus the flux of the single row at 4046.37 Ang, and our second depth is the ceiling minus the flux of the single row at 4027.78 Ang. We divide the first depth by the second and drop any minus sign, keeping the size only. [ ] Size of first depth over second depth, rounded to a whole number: 14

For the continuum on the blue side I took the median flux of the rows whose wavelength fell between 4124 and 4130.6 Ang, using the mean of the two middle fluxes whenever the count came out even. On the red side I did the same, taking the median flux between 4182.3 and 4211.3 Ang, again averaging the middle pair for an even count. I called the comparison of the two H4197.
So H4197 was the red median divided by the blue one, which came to 1.07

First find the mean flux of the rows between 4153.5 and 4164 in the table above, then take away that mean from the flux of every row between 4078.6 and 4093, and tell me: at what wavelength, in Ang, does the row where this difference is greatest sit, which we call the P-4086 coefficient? 4088.52 Ang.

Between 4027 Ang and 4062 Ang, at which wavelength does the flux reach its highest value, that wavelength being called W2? 4038.93 Ang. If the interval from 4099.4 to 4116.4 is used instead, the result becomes 4111.17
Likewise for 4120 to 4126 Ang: 4123.50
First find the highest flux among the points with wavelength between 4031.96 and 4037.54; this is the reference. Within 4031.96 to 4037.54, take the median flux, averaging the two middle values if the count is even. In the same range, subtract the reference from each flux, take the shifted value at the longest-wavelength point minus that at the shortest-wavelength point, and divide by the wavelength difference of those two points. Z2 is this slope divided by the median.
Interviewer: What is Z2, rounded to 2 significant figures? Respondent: 0.071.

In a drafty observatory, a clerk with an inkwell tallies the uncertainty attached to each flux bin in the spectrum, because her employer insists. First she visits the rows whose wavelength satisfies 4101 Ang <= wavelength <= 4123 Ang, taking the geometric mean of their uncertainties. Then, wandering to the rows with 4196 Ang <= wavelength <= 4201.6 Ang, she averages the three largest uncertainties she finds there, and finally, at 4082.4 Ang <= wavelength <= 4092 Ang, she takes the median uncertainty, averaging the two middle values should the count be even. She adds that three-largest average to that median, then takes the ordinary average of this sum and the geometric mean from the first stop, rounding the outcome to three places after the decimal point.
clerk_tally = 0.367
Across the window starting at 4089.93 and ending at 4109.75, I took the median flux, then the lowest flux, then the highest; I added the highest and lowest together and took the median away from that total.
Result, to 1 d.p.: 1.8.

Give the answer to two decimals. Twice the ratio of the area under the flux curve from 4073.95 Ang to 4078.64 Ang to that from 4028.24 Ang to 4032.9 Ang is 1.85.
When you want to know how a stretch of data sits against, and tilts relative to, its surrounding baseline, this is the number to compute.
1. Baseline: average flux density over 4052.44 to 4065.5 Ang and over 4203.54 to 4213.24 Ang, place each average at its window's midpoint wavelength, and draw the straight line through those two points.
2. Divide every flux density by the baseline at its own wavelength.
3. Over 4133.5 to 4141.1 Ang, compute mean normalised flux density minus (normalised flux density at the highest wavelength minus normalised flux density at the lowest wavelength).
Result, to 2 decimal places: 1.16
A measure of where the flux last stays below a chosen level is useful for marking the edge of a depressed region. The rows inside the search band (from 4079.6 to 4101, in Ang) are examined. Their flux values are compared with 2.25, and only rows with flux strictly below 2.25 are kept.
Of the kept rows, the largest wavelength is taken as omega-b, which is 4100.77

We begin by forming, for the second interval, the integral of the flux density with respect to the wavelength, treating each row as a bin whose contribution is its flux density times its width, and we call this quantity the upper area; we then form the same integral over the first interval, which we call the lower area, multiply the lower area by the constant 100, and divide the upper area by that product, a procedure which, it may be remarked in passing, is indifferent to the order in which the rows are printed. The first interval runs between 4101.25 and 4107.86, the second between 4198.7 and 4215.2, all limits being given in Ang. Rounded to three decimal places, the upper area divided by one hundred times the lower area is 0.027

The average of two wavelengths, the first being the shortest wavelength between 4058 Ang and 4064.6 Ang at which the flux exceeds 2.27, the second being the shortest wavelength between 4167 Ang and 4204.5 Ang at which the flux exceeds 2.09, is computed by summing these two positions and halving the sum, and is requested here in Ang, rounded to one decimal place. 4113.9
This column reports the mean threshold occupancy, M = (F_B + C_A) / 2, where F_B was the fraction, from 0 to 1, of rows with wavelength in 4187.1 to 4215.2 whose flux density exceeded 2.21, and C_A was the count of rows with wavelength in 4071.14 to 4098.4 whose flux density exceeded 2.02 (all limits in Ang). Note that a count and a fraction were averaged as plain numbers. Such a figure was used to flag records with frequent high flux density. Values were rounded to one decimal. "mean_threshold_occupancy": 10.8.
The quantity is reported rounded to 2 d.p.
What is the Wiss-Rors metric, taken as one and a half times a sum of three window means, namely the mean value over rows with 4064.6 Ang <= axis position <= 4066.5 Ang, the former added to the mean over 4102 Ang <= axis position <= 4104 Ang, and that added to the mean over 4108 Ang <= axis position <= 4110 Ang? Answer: 9.29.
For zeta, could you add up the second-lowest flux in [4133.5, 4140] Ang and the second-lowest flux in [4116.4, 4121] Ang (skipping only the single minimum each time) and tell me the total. 4.3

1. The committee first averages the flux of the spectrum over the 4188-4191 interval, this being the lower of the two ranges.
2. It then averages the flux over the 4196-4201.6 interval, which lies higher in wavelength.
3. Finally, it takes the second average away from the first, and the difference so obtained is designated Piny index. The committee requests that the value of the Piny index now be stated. 0.24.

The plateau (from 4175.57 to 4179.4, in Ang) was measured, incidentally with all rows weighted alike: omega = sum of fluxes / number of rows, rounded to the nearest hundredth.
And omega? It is 2.12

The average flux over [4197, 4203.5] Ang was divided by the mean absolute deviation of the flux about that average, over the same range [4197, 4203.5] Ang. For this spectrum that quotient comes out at 11.4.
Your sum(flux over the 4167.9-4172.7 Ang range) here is 10.5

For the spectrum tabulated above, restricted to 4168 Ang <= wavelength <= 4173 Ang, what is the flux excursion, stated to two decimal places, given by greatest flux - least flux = 0.41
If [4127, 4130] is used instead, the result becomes 0.52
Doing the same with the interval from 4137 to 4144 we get 0.36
